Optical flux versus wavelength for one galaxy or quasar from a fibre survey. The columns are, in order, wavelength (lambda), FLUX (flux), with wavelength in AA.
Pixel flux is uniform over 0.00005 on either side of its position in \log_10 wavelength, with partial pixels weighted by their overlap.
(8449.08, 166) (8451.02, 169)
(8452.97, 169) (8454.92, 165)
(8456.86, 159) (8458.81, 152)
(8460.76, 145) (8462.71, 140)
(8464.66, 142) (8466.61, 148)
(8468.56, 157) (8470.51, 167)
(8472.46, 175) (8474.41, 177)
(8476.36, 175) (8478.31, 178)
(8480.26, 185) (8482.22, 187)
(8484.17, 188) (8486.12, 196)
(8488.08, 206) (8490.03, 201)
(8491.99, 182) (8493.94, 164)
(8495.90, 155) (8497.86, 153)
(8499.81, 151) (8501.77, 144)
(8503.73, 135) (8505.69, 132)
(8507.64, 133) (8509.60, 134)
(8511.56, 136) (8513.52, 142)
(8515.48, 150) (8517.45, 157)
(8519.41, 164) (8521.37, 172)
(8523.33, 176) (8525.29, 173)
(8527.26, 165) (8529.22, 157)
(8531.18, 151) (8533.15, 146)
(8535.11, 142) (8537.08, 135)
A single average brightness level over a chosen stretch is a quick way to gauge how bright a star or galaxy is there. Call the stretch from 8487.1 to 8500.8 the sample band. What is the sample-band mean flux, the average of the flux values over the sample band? 173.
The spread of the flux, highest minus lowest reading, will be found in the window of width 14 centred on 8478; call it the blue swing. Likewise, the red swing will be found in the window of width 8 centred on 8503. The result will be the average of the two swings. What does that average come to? 16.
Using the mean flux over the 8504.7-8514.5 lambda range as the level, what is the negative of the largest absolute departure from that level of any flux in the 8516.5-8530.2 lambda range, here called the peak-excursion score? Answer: -41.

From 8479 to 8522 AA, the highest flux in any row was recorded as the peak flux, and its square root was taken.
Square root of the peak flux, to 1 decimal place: 14.4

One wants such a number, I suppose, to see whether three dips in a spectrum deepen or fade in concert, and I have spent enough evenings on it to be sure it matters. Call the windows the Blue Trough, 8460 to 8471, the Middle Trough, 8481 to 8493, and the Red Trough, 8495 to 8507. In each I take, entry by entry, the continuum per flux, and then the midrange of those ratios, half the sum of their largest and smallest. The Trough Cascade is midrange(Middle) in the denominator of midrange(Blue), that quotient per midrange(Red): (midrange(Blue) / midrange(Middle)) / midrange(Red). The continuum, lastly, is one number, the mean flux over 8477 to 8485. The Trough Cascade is 0.98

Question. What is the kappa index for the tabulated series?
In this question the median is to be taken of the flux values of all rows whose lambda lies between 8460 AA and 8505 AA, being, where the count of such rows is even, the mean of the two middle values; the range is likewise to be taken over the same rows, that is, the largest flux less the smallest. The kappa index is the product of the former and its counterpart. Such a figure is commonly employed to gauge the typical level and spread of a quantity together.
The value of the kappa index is 11857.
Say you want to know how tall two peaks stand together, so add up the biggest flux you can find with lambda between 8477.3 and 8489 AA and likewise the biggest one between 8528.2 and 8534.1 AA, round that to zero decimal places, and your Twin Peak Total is 363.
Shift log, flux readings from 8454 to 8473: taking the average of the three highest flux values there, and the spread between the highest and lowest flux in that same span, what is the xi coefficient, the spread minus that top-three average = -134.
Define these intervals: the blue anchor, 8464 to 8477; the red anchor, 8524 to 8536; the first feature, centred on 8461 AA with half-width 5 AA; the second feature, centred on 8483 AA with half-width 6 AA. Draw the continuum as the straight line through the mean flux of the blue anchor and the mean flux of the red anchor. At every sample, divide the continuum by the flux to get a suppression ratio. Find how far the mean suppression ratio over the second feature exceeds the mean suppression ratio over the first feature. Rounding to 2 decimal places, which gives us -0.26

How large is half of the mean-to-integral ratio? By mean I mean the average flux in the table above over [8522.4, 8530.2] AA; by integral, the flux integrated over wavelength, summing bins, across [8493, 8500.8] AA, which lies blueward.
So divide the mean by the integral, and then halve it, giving 0.069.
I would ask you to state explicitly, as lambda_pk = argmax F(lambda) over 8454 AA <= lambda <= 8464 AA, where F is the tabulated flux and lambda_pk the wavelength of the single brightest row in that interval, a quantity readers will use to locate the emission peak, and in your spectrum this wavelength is 8454.92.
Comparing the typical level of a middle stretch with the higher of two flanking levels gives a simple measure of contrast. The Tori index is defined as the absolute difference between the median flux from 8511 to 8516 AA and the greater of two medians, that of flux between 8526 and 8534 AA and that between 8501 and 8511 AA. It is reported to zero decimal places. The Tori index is 12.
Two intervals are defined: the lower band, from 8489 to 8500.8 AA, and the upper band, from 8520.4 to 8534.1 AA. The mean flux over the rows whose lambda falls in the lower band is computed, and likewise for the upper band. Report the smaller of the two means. 163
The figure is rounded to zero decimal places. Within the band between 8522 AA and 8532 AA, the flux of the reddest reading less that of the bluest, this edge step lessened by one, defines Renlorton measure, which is -26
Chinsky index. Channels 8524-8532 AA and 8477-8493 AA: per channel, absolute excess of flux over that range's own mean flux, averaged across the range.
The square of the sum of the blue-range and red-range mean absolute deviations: 239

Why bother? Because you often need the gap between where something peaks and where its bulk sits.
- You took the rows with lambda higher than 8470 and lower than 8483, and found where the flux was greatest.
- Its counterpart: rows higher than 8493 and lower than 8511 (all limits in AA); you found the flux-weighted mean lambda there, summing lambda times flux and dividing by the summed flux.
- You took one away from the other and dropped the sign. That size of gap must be 19.2 AA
